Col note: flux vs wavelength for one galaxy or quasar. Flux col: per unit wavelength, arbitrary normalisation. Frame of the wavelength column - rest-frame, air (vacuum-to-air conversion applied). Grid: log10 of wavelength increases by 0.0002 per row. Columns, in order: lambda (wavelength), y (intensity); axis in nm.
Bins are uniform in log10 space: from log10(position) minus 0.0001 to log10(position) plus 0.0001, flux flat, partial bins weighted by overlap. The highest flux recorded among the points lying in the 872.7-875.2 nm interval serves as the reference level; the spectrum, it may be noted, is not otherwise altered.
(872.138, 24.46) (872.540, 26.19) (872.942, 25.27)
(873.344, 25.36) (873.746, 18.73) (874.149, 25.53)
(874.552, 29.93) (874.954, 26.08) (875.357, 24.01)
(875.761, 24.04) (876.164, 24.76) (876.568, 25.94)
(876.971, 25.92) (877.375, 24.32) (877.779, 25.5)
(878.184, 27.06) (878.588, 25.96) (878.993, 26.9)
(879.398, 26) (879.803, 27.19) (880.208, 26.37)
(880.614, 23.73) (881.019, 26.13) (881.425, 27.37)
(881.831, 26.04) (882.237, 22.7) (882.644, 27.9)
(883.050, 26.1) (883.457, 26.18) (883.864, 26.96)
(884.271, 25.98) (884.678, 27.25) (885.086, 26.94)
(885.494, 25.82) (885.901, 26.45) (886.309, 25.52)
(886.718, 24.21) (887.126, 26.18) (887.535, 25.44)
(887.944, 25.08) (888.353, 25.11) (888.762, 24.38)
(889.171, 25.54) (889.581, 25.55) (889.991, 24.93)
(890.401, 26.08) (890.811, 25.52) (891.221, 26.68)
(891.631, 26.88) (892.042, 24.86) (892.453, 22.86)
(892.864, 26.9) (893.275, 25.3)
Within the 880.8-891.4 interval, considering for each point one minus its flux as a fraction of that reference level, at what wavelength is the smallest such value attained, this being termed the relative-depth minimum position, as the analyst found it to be 882.644 nm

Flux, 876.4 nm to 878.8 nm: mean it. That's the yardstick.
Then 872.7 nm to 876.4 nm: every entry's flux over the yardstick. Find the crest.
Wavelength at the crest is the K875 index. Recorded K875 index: 874.552 nm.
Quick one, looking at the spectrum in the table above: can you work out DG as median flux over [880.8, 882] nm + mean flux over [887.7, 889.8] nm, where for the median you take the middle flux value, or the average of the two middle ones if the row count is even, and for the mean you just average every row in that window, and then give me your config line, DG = 51.3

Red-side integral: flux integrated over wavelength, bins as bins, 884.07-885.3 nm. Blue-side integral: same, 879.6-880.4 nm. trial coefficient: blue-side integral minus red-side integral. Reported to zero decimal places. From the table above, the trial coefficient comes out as -11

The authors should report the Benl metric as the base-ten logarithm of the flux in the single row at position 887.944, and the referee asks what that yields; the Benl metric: 1.40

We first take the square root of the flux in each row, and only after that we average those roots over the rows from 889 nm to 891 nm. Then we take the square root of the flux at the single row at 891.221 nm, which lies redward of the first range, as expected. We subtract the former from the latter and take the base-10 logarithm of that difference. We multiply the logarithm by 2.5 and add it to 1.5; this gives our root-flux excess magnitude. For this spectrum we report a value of -0.9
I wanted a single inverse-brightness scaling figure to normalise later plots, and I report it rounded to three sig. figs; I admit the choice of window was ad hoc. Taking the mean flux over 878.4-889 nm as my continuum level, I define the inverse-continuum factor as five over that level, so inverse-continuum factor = 0.193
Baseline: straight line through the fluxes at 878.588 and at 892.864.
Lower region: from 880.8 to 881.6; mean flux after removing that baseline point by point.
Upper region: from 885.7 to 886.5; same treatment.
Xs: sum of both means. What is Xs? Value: 0.1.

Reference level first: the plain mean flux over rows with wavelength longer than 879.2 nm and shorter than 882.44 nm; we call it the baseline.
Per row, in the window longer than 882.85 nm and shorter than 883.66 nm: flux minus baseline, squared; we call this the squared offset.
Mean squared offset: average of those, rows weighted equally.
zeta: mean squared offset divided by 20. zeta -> 0.01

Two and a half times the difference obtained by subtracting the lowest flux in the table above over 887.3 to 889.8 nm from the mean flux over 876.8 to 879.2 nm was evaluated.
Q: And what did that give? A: 3.9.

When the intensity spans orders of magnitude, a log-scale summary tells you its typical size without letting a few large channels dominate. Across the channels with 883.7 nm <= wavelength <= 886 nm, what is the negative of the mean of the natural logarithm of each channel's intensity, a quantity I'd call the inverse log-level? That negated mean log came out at -3.28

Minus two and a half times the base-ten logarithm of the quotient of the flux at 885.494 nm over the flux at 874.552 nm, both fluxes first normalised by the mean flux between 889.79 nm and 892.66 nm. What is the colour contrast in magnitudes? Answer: 0.160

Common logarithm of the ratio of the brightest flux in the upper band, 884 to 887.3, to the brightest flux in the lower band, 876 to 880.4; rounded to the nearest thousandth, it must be 0.001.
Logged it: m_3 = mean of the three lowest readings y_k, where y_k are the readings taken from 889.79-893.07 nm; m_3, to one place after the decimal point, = 24.2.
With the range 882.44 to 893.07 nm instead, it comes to 23.8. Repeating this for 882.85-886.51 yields 25.8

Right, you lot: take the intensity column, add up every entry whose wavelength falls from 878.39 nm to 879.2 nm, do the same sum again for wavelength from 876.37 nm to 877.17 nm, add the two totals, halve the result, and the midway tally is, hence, 52.4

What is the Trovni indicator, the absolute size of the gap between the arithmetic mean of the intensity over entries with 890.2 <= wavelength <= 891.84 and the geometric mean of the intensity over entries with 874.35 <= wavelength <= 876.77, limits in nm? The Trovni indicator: 0.6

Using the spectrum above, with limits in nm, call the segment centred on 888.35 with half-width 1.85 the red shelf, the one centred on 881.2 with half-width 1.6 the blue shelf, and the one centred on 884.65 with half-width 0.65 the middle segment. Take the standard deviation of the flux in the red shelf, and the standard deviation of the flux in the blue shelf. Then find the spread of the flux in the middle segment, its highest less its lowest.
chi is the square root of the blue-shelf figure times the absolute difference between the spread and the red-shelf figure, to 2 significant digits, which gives 1.1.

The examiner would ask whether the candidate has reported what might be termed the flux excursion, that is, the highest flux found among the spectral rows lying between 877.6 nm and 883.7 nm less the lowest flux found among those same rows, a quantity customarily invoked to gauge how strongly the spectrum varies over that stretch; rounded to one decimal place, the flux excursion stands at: 5.2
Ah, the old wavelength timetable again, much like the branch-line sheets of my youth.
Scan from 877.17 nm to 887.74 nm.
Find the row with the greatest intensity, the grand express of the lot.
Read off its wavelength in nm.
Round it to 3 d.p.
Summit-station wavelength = 882.644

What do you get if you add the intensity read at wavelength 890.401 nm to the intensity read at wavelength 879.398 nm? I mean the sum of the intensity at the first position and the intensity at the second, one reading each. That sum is 52.1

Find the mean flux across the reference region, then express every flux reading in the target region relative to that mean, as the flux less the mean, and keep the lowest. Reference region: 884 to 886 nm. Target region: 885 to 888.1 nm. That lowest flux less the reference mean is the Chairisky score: -2.3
